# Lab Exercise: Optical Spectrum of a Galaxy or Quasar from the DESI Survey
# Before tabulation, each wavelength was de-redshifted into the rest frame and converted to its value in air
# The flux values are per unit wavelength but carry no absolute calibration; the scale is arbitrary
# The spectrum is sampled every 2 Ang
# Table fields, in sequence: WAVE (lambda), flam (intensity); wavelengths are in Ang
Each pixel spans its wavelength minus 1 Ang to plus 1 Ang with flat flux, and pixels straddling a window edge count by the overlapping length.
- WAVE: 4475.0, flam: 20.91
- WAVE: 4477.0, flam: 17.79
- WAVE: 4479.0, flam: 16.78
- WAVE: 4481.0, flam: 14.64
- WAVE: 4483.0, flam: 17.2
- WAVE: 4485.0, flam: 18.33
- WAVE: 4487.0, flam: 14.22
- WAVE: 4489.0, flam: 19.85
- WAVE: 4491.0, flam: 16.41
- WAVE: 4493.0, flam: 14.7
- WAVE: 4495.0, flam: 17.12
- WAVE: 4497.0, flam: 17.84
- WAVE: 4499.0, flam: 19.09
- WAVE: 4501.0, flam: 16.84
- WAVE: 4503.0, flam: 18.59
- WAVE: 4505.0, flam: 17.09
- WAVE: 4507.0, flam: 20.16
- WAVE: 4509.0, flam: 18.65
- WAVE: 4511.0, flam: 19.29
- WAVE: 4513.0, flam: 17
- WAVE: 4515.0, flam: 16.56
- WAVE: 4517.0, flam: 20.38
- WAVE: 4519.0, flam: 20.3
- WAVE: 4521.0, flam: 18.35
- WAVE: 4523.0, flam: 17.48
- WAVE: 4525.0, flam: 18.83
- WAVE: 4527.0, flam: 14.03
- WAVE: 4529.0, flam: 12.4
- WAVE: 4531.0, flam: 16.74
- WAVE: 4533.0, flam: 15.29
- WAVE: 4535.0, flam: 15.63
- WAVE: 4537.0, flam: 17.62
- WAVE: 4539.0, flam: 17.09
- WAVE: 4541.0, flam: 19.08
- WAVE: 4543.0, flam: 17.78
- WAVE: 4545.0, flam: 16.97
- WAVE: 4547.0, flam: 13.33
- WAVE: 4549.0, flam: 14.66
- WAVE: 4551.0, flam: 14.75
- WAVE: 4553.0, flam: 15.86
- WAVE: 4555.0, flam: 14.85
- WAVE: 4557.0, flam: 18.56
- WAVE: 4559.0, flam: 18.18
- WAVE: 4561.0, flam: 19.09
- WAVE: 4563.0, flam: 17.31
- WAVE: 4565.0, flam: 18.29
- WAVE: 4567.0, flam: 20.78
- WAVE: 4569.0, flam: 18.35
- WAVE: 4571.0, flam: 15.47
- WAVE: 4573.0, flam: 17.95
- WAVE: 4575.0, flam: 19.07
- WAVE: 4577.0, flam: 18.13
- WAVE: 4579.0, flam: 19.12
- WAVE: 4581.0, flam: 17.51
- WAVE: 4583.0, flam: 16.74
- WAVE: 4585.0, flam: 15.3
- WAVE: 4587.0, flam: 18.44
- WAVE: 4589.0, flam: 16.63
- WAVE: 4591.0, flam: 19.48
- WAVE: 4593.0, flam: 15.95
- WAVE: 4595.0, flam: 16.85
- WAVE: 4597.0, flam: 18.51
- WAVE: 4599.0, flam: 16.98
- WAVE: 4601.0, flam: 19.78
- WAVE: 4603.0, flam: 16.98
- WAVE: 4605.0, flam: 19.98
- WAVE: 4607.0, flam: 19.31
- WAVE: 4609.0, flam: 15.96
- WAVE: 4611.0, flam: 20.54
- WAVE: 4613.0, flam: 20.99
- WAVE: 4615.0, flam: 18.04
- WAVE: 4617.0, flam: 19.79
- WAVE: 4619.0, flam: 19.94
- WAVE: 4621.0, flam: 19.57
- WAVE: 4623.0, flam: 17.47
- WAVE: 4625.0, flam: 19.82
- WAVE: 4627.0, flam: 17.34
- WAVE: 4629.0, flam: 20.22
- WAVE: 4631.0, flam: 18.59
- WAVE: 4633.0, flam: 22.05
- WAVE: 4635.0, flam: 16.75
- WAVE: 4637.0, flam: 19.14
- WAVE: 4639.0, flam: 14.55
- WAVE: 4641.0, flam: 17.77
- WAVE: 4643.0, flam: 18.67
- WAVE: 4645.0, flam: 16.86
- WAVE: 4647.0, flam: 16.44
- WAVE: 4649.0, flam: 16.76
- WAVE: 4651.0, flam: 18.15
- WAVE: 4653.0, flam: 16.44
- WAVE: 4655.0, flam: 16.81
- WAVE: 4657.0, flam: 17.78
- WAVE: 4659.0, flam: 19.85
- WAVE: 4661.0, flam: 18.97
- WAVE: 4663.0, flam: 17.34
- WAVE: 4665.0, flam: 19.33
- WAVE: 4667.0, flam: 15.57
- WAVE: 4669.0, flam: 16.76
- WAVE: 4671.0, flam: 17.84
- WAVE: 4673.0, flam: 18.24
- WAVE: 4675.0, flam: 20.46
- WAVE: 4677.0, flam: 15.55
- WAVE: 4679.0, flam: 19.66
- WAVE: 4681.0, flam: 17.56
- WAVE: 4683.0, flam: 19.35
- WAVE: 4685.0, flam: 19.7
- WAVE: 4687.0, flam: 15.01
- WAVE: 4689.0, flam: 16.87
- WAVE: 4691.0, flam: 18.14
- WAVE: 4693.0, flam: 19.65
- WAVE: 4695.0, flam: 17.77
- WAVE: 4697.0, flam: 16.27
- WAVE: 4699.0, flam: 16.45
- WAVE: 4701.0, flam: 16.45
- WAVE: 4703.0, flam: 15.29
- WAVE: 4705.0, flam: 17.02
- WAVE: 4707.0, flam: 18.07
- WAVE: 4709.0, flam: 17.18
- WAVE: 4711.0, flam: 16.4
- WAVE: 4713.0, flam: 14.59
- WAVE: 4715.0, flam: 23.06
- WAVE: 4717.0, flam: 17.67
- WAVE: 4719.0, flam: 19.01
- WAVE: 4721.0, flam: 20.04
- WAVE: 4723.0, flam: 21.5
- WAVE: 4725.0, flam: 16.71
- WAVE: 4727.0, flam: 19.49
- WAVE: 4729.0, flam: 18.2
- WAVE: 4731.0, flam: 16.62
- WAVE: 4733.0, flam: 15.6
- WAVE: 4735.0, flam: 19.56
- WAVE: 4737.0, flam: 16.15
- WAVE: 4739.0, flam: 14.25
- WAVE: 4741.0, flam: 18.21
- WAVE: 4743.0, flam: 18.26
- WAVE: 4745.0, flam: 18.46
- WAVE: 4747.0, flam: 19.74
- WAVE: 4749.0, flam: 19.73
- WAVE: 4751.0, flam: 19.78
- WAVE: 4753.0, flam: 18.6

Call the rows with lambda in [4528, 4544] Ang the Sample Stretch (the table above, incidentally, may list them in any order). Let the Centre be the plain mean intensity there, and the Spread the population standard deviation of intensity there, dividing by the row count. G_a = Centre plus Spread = 18.4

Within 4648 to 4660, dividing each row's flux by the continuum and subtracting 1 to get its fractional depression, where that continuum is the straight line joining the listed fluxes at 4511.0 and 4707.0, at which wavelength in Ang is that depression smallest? 4653.0 Ang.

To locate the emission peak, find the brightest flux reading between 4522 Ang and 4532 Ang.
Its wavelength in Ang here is 4525.0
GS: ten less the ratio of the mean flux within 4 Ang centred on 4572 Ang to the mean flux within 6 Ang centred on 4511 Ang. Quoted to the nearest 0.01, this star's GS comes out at 9.09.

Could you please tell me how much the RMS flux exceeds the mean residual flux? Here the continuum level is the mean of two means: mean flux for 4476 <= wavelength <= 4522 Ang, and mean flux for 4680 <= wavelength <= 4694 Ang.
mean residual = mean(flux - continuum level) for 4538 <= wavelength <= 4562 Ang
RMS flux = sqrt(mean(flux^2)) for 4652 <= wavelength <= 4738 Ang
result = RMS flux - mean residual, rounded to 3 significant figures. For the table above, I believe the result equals 19.1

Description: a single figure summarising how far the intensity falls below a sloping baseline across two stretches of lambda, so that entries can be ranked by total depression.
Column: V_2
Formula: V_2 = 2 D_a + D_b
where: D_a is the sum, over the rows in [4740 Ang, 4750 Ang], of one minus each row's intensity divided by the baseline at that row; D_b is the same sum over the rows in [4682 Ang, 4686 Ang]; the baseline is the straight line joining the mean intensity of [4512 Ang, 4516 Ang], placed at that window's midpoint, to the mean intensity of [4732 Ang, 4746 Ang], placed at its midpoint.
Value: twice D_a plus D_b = -1.2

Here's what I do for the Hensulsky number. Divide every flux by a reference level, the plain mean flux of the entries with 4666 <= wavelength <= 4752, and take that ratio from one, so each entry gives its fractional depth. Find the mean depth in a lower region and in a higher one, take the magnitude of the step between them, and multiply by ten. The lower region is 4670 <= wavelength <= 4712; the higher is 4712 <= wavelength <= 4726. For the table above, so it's 0.8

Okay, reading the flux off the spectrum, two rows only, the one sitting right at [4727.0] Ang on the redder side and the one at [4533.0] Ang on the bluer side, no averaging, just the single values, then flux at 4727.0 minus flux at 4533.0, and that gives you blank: 4.2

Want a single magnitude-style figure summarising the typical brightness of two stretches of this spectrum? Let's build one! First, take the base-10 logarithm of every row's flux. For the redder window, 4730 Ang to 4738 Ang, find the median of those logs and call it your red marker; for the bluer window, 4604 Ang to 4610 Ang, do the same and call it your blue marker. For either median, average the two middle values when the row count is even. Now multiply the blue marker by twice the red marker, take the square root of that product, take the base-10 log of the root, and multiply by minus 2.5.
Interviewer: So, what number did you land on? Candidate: -0.618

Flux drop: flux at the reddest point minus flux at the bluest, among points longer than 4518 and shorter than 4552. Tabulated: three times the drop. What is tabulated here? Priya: -17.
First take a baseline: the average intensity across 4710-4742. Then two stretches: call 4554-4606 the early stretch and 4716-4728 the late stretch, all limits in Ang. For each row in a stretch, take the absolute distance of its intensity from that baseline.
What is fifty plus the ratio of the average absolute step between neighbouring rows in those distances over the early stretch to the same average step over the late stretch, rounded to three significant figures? 51.0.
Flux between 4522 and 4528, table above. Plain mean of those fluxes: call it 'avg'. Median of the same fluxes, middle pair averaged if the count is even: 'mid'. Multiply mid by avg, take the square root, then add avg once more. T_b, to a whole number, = 34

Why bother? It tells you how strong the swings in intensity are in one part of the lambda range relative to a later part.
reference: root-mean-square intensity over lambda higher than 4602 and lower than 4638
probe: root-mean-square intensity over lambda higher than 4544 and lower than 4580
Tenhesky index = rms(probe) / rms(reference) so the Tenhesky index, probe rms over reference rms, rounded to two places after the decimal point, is 0.91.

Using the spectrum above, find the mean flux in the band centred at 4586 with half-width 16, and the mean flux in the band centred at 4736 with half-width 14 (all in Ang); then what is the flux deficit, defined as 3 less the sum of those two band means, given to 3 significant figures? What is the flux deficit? -32.7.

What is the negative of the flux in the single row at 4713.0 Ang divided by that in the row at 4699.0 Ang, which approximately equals -0.89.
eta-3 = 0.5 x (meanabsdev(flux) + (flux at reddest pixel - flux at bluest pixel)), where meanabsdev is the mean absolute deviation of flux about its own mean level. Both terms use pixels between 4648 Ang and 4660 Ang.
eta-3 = 2.0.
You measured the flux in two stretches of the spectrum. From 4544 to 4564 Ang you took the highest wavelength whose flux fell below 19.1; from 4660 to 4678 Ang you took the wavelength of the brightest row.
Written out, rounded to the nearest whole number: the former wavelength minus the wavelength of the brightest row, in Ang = -112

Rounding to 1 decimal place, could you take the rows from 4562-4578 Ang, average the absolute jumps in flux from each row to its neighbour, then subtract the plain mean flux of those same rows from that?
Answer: -16.3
